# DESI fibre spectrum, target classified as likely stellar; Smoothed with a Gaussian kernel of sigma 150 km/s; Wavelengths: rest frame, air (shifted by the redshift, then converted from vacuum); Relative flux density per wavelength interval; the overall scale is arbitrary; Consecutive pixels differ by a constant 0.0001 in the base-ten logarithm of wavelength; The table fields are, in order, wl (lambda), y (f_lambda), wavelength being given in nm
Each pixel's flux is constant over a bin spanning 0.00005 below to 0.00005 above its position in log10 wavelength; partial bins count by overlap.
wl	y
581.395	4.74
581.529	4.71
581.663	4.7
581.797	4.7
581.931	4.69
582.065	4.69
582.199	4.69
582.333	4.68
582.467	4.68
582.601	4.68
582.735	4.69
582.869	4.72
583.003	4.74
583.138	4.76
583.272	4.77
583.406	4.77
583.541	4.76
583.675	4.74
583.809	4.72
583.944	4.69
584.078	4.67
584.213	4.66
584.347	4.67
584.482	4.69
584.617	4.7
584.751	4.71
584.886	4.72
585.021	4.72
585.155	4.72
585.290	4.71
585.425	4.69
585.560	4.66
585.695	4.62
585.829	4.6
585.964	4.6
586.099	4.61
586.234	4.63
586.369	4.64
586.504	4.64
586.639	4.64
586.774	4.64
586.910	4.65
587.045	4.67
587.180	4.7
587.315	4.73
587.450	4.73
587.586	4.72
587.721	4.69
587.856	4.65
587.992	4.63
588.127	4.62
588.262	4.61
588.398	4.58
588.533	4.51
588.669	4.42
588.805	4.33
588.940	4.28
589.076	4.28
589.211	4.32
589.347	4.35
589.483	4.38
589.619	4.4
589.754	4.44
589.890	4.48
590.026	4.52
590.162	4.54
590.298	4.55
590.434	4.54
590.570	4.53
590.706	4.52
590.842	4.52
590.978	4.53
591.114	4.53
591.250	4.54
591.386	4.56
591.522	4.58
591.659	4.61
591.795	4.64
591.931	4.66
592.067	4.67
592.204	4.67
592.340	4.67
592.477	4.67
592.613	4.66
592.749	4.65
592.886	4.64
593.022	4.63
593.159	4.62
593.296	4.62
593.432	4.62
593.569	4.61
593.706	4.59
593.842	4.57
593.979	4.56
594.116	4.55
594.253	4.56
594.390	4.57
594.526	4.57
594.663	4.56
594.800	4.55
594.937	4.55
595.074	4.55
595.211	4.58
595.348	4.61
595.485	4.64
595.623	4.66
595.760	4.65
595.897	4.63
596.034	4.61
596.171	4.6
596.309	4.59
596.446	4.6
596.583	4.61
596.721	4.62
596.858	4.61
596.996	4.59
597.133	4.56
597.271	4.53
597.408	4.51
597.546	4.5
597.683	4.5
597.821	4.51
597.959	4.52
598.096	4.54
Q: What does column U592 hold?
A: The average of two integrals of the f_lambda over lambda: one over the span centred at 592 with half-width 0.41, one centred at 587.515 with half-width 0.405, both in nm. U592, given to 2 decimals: 3.81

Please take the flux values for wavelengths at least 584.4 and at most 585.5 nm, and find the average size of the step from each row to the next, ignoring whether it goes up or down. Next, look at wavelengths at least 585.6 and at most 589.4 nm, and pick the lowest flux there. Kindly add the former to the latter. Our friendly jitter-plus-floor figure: 4.29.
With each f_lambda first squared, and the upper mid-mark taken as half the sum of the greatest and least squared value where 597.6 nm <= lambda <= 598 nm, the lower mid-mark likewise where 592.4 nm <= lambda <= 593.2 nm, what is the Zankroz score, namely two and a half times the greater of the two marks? 53.9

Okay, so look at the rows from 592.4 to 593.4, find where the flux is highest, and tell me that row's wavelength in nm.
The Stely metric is 592.477 nm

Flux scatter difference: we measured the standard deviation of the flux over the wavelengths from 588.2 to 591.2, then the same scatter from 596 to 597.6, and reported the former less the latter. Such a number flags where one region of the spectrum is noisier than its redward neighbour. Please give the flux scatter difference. 0.06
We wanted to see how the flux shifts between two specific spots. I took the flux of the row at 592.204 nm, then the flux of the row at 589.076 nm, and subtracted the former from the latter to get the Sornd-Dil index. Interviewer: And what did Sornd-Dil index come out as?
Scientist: -0.39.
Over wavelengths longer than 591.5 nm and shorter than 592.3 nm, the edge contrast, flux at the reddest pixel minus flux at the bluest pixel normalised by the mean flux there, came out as 0.019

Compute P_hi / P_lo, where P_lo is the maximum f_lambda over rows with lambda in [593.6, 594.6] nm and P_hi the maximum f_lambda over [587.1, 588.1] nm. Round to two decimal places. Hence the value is 1.03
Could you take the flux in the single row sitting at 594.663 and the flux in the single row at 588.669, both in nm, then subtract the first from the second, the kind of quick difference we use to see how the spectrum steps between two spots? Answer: -0.14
